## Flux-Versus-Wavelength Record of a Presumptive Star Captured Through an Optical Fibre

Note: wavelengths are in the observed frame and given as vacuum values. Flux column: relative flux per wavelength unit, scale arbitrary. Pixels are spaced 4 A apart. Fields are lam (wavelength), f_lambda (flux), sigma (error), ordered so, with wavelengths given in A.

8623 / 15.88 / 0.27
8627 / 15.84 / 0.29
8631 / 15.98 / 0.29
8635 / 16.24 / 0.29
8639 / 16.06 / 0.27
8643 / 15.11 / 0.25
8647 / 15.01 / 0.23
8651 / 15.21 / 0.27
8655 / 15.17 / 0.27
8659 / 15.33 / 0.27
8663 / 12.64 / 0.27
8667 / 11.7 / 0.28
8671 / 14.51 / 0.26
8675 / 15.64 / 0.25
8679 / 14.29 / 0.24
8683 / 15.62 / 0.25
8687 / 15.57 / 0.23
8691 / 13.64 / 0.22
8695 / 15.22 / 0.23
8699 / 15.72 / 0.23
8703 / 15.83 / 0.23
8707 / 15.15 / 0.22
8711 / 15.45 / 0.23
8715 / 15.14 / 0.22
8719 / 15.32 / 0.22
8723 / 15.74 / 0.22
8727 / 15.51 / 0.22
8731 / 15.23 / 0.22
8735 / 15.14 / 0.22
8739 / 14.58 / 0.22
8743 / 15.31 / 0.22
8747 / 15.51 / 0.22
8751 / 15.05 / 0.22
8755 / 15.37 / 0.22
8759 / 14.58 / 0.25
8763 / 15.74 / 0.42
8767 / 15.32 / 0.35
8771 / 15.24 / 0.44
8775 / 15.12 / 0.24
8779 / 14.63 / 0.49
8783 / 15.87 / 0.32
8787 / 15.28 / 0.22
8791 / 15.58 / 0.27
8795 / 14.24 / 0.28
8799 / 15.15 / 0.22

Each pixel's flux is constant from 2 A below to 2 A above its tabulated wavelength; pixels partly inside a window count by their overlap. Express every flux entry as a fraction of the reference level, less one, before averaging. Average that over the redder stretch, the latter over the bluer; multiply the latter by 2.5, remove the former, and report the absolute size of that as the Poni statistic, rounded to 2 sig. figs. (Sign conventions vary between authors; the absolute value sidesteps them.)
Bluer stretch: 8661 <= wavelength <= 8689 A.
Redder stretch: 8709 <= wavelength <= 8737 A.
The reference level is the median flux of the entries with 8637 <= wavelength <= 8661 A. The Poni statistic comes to 0.16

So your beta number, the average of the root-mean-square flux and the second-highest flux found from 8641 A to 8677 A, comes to 14.9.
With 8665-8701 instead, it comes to 15.2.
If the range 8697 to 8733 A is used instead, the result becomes 15.6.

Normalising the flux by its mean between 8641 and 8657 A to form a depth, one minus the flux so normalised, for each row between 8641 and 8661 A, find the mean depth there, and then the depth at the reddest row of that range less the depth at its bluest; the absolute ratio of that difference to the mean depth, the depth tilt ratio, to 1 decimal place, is 5.4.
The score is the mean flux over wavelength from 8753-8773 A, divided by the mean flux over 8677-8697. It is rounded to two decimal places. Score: 1.03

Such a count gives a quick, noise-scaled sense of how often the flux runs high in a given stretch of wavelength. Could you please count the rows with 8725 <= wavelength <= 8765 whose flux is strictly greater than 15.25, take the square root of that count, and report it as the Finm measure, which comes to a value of 2.24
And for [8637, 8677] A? 1.73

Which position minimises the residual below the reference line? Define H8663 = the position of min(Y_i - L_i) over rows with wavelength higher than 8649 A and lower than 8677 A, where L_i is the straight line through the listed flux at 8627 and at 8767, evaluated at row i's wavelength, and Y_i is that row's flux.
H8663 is 8667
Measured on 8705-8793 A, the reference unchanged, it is 8739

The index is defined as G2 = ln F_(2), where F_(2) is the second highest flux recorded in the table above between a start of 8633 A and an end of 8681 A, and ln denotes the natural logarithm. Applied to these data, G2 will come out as 2.78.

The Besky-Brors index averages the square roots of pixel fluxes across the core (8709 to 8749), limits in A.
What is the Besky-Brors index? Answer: 3.91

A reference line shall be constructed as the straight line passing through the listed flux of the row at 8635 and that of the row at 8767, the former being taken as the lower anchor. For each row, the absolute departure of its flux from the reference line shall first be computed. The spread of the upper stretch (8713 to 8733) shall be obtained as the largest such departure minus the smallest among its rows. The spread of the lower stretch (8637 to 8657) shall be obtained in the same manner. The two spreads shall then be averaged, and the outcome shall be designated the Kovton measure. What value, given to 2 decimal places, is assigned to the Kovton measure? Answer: 0.72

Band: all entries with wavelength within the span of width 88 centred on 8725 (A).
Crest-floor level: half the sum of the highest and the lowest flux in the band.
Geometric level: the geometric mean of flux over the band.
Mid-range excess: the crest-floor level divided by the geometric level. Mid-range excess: 0.97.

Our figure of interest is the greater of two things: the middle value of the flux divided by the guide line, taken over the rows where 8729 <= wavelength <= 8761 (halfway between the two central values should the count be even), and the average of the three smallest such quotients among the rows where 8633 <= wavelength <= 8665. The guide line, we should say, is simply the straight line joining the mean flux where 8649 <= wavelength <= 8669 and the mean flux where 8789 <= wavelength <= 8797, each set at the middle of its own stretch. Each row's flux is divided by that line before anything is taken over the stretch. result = 1.05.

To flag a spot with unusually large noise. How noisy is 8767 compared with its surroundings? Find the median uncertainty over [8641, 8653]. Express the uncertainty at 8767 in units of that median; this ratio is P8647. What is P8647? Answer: 1.4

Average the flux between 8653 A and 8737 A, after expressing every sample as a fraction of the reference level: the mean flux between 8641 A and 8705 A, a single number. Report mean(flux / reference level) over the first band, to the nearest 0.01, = 1.01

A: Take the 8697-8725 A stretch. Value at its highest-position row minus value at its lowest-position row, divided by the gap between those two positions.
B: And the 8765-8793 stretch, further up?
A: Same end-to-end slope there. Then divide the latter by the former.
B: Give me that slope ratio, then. 13.0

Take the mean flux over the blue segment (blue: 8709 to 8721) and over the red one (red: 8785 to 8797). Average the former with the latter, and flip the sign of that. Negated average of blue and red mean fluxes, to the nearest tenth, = -15.2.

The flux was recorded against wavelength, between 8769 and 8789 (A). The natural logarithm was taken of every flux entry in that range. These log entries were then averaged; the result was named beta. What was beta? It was 2.72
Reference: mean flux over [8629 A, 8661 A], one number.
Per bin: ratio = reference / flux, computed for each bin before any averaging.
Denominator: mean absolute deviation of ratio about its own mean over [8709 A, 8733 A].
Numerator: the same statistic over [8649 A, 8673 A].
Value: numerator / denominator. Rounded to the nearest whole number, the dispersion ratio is 10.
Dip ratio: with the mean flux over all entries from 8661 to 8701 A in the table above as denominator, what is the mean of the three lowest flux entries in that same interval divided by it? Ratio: 0.876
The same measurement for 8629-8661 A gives 0.973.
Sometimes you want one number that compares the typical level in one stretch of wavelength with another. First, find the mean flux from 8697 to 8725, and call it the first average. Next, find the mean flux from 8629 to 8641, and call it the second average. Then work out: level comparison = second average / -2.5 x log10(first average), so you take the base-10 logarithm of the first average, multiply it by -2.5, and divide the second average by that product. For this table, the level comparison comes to -5.4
